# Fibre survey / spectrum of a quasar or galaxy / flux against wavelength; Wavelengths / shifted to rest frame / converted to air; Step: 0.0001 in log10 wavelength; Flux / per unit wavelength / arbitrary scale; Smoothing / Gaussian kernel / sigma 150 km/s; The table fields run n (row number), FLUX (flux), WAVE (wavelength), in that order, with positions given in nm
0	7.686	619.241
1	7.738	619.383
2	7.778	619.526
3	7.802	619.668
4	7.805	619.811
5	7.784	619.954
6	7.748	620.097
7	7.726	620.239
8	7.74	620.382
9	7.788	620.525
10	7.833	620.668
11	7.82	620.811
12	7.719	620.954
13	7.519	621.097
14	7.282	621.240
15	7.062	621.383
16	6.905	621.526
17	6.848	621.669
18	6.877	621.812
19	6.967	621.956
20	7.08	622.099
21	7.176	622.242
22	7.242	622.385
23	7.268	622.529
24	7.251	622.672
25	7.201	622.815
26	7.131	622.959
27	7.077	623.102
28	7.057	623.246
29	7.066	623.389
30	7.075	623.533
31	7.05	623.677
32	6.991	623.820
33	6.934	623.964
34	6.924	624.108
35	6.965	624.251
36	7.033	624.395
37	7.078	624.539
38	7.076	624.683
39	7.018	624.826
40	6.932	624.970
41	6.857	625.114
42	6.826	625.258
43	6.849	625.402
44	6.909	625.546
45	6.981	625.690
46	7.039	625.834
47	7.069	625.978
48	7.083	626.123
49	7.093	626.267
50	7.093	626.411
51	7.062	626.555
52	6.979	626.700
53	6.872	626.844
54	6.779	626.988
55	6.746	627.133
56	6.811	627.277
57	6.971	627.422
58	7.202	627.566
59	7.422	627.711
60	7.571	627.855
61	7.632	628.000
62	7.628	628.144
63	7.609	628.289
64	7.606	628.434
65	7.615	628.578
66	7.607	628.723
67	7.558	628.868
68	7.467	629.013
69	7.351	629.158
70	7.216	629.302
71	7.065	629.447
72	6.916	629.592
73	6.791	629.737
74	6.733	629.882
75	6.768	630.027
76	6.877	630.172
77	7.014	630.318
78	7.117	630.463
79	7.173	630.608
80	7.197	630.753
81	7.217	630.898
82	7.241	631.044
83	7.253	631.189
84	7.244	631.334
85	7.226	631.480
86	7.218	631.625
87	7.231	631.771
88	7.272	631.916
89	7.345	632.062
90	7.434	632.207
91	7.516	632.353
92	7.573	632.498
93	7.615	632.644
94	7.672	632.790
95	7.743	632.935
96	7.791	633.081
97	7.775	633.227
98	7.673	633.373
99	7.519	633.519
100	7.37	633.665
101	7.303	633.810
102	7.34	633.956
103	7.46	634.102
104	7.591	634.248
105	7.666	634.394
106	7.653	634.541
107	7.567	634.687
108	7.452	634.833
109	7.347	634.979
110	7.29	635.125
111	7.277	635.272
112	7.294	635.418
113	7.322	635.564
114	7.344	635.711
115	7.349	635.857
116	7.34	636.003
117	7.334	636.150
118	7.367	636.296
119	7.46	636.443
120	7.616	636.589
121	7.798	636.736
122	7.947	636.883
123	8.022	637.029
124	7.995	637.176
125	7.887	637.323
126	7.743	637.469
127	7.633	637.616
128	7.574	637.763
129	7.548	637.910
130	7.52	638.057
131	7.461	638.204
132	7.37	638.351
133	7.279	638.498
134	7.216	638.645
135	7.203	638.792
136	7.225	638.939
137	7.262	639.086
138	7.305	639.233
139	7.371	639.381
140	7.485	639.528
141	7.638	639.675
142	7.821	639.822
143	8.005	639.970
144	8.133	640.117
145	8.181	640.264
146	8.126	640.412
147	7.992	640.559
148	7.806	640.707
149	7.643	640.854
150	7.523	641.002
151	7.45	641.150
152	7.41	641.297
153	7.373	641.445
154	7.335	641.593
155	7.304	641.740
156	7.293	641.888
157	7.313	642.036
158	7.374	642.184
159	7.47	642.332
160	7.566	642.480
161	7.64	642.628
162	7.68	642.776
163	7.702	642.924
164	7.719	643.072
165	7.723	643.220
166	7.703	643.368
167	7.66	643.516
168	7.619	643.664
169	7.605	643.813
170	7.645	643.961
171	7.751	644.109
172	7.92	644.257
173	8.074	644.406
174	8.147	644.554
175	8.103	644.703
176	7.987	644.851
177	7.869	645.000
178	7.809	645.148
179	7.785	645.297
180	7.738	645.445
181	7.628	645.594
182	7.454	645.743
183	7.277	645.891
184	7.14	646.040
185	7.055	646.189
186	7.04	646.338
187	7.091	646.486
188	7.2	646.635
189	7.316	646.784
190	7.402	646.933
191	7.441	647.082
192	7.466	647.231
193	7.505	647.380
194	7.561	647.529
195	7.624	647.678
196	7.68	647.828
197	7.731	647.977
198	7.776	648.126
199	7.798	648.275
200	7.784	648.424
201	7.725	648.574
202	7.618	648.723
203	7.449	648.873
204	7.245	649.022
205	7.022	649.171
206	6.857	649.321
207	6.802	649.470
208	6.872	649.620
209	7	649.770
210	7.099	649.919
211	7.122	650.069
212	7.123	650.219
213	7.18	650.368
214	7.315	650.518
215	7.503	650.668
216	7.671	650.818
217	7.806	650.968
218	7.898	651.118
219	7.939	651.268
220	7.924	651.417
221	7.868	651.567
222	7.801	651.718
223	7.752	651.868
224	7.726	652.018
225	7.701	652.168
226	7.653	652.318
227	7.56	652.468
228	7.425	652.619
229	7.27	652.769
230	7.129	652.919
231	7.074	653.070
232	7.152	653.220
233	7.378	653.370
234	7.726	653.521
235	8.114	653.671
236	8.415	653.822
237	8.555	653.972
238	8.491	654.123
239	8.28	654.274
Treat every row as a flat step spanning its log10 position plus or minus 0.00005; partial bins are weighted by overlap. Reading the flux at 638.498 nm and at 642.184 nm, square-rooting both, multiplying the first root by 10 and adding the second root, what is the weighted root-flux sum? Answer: 29.7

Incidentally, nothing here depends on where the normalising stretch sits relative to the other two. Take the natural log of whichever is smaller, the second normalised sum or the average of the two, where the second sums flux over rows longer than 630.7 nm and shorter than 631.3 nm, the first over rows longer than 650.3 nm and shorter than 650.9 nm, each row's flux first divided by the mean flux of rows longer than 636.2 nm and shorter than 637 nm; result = 1.33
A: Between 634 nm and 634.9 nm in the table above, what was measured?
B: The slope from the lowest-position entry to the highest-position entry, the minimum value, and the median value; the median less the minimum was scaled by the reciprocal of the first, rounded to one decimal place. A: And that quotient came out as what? -11.6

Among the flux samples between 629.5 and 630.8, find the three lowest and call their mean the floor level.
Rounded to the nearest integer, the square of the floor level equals 46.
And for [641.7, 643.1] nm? 53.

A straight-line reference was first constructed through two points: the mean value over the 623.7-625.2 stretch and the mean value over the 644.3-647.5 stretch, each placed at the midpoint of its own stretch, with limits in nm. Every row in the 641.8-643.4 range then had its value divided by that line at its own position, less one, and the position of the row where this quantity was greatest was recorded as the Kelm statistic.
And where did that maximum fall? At 643.072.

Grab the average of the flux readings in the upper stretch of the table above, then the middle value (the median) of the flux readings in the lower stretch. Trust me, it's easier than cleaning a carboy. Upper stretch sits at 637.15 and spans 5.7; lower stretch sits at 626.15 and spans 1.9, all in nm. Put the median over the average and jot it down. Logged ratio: 0.93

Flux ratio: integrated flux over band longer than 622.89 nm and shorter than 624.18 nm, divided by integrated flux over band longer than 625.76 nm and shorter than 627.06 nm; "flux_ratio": 1.00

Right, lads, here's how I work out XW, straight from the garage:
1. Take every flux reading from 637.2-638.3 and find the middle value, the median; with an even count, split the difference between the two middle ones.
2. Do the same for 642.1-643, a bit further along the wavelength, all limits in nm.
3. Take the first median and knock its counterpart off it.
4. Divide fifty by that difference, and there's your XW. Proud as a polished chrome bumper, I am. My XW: -1724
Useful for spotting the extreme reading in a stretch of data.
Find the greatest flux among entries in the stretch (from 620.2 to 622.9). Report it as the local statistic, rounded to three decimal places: 7.833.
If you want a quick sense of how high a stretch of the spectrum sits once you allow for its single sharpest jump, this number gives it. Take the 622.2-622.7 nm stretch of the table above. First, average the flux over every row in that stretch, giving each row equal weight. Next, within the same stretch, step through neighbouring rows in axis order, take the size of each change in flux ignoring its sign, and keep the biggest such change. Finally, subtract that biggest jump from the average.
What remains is 7.17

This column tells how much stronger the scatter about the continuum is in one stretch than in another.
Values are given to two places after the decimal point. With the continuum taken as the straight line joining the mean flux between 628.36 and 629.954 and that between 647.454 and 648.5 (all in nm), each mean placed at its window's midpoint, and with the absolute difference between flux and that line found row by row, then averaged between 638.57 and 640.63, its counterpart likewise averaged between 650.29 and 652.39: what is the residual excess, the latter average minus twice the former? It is -0.50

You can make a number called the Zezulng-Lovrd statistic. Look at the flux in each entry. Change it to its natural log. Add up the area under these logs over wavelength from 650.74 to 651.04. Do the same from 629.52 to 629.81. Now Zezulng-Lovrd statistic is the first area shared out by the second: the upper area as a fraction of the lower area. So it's 1.099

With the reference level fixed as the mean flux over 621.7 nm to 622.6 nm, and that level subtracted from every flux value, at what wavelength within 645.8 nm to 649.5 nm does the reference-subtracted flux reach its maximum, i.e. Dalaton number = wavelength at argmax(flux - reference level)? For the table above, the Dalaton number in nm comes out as 648.275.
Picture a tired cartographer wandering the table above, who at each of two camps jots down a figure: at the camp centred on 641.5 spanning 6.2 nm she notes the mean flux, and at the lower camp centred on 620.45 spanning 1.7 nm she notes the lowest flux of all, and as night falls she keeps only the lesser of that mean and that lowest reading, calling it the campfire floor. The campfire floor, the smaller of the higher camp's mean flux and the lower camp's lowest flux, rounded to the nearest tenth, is 7.3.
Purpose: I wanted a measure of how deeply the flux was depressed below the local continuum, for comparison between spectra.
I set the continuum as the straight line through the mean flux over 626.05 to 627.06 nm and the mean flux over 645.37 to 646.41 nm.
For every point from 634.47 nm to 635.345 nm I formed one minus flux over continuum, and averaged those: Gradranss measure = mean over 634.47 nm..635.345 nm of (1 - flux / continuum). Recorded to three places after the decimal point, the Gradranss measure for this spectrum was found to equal -0.041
